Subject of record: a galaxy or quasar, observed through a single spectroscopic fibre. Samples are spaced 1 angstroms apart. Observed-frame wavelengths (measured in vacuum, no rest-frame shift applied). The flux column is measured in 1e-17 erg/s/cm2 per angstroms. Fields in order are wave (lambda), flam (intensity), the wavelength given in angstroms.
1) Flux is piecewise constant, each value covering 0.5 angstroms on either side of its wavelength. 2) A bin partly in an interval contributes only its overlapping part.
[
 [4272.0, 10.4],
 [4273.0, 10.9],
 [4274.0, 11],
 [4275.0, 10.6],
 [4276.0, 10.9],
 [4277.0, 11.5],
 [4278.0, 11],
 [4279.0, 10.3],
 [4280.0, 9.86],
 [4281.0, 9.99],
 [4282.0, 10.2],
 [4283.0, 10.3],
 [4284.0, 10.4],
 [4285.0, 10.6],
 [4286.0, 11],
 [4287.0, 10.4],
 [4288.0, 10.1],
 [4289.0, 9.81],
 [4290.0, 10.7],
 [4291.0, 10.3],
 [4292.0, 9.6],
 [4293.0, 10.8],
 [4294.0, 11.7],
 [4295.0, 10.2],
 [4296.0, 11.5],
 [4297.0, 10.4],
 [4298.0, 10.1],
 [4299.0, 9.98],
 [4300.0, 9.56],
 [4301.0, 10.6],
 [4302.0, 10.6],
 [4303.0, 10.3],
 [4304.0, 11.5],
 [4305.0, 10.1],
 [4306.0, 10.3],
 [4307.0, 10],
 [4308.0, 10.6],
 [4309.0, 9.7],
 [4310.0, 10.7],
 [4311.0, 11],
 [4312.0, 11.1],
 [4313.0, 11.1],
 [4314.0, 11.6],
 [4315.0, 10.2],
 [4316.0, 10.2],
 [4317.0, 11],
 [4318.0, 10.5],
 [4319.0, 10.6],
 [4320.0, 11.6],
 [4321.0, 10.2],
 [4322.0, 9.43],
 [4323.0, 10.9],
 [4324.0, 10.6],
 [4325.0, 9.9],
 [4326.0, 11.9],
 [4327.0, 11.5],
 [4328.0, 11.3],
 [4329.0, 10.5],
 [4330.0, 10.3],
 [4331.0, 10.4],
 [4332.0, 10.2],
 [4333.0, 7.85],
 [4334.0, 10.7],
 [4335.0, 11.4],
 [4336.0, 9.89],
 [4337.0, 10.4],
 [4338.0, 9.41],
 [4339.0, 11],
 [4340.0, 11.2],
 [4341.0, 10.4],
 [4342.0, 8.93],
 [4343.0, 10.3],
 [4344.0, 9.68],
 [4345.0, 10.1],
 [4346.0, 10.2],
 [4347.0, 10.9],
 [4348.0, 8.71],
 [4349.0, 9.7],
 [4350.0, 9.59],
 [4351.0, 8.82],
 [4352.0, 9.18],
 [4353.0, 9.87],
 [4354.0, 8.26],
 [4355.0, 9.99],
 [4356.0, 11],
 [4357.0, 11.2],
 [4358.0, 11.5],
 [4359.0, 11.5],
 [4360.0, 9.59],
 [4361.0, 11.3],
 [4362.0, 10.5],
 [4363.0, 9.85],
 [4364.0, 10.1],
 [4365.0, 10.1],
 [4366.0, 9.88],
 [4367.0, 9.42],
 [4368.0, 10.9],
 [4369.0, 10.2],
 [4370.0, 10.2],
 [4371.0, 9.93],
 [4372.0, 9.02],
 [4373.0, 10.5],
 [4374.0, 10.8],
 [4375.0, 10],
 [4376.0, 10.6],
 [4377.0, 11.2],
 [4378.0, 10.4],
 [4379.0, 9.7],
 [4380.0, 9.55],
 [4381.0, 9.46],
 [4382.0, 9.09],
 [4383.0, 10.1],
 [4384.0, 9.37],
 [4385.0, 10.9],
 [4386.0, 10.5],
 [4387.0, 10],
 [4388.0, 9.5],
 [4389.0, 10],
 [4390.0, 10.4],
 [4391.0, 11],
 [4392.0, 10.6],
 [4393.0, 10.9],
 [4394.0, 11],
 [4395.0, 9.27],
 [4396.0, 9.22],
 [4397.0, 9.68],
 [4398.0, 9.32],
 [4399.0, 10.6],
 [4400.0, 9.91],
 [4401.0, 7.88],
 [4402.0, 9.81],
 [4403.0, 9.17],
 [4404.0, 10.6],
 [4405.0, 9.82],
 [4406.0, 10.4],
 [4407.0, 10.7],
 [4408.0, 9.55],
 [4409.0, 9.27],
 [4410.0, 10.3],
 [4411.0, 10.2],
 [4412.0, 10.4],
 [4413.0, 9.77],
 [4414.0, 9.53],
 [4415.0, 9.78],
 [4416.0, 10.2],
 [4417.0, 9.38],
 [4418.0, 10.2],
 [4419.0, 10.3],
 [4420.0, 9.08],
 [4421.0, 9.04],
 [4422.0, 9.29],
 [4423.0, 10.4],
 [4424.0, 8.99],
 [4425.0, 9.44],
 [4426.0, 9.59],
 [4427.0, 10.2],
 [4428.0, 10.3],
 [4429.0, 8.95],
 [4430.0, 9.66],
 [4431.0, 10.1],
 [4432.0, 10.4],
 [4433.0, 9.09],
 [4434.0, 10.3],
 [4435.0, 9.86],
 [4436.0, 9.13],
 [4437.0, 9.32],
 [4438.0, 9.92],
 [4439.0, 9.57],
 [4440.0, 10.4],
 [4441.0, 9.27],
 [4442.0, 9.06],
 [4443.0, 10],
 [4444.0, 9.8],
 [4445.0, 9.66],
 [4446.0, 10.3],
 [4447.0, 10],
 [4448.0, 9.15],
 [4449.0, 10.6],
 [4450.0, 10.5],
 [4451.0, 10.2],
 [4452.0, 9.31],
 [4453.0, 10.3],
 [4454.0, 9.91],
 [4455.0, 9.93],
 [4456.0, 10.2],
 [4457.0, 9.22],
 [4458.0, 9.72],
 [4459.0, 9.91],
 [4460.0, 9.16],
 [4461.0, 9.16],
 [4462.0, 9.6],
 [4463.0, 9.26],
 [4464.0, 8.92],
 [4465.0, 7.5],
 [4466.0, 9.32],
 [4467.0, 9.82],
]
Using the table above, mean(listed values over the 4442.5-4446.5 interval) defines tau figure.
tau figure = 9.94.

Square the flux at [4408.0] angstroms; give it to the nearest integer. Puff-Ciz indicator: 91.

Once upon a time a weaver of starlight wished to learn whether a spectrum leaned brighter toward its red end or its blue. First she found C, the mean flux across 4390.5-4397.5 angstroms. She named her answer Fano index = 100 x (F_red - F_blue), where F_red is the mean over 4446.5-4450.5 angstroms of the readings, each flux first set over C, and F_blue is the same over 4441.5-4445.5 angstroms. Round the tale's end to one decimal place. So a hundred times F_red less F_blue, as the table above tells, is 4.2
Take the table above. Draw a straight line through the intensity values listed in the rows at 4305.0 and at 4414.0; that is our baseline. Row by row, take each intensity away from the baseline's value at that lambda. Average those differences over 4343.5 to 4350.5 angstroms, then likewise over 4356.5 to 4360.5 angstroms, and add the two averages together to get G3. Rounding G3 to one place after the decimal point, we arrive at -1.1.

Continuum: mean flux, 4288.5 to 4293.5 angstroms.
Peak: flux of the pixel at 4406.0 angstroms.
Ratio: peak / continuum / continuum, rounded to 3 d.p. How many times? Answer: 0.099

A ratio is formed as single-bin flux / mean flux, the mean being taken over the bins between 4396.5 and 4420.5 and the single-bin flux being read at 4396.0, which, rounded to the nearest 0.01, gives 0.94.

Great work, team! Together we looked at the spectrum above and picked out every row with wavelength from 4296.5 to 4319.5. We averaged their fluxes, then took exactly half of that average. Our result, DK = 5.3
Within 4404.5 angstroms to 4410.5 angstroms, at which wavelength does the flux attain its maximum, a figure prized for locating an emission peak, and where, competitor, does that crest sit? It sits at 4407.0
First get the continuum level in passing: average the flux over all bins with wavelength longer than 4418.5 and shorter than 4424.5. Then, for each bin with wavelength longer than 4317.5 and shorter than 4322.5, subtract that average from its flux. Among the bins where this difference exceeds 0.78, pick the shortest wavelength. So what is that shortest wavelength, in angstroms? 4318.0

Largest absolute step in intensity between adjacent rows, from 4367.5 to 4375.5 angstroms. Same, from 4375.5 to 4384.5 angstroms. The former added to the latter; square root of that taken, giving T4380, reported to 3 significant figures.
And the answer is 1.58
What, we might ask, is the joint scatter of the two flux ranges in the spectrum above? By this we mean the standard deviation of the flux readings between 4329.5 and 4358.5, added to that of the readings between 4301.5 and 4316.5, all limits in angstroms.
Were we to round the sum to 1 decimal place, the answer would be 1.5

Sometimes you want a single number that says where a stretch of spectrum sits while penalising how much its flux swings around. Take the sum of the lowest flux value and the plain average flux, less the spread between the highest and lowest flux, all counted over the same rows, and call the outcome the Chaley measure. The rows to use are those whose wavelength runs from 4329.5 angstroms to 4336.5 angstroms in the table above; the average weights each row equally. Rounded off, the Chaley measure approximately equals 14.4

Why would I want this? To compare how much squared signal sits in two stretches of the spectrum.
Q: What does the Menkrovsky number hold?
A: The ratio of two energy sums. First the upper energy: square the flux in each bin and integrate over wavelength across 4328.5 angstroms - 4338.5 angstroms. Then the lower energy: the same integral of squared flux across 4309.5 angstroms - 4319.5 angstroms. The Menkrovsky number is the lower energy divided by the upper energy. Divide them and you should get 1.135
